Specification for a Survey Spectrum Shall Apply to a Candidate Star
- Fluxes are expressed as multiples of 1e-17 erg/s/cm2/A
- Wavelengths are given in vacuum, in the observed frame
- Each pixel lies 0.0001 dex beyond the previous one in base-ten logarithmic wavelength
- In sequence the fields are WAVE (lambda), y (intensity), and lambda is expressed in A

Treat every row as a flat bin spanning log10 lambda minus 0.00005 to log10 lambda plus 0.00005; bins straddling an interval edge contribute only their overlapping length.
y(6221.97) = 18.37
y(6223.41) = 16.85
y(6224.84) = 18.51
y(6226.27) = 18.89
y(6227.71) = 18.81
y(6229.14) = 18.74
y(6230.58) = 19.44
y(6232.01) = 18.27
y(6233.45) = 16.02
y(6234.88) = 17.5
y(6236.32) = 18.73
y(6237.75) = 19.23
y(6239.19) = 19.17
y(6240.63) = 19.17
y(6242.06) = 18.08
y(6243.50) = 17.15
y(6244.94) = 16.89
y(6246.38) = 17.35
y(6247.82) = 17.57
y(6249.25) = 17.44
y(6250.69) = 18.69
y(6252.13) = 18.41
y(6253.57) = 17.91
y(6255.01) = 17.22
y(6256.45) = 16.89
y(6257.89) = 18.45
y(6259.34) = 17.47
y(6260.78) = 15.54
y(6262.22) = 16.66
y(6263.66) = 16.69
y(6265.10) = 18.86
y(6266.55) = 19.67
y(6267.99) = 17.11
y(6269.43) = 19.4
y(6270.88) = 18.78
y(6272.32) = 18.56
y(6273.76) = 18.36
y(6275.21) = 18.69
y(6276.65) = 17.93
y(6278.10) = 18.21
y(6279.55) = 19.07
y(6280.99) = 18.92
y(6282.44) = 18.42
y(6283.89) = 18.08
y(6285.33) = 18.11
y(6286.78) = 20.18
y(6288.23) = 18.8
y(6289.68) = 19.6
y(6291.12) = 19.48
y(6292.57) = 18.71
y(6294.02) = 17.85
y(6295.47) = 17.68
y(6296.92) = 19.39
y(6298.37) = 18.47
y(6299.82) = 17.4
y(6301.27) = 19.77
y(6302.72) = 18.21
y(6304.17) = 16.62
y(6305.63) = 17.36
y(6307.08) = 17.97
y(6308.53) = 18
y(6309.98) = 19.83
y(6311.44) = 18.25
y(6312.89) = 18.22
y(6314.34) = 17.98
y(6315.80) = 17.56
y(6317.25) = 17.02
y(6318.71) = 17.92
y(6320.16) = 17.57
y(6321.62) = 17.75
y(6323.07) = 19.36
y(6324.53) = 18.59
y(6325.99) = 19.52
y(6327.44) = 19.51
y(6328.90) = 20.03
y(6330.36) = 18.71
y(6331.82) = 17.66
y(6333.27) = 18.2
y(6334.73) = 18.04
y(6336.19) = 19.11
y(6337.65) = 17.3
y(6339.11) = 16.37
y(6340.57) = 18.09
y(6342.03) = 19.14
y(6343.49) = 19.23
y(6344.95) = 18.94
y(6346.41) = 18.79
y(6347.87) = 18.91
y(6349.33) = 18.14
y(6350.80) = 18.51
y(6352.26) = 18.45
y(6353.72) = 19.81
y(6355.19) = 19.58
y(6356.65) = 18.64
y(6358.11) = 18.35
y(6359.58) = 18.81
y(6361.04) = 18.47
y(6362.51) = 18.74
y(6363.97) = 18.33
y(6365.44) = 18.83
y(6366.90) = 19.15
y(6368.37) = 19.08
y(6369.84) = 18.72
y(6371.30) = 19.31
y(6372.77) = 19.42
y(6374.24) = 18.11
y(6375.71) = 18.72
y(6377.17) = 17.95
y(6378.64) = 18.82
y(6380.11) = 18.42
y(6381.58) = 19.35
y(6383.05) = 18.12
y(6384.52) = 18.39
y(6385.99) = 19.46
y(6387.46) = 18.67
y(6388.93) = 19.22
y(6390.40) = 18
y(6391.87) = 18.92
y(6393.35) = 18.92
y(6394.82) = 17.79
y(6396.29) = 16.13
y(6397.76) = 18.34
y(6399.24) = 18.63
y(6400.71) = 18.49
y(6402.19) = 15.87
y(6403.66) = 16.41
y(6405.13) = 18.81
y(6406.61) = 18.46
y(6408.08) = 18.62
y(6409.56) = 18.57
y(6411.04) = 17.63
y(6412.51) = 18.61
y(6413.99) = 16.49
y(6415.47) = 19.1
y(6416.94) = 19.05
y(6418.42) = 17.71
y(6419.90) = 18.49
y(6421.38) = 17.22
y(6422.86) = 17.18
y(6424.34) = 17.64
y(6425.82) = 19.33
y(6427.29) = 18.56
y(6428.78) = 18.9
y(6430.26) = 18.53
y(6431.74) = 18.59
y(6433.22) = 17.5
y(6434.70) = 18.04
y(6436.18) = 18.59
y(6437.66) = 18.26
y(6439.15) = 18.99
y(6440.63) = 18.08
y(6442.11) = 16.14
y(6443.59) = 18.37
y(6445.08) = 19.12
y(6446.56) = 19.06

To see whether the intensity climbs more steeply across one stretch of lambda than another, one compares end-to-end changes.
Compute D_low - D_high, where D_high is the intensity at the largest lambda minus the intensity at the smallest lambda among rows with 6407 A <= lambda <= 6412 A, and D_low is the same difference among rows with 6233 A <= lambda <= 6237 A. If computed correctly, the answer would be 4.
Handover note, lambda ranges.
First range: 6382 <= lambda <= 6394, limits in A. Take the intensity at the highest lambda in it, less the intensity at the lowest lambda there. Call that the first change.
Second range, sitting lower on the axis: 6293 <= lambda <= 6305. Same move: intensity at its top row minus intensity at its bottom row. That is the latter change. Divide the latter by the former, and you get -1.54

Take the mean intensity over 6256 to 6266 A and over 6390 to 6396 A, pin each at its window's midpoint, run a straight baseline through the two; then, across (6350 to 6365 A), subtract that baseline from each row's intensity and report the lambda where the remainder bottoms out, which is 6363.97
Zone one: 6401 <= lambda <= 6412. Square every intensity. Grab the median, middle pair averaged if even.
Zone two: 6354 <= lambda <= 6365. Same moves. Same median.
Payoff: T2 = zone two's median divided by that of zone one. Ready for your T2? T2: 1.02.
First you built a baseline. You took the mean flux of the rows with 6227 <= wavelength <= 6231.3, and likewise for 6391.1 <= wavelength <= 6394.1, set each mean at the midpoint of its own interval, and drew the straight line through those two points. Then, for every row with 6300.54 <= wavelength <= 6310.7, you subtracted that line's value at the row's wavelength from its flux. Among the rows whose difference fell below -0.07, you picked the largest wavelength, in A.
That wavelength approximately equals 6308.53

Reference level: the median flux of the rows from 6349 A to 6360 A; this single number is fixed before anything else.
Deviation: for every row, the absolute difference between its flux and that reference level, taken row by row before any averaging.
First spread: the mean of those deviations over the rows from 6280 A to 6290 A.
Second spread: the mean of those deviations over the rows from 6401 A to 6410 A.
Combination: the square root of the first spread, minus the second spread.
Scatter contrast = -0.09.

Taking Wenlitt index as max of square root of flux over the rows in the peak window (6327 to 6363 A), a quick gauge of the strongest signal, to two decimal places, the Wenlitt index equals 4.48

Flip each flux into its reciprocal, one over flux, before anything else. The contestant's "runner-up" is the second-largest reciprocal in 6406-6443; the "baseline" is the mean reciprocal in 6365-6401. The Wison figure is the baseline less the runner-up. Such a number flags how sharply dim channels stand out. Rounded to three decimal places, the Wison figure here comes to -0.007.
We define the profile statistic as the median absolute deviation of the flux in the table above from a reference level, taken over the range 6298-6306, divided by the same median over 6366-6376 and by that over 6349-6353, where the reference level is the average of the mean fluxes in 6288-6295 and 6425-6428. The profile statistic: 11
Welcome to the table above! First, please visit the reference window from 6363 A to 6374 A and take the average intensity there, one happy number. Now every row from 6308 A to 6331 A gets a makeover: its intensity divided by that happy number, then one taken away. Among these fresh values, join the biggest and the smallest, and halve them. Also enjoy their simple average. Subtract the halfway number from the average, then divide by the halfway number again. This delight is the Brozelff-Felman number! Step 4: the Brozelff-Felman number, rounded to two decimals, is 0.08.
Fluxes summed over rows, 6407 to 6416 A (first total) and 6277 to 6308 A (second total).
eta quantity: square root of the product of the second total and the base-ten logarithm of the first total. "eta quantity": 28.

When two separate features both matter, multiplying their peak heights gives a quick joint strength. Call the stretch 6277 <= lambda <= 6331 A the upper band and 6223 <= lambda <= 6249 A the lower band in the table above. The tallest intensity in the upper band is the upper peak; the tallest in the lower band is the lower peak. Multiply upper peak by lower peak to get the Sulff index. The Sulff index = 392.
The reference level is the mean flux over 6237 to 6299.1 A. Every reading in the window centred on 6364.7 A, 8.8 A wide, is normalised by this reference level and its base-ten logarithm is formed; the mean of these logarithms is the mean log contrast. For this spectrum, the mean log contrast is 0.012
